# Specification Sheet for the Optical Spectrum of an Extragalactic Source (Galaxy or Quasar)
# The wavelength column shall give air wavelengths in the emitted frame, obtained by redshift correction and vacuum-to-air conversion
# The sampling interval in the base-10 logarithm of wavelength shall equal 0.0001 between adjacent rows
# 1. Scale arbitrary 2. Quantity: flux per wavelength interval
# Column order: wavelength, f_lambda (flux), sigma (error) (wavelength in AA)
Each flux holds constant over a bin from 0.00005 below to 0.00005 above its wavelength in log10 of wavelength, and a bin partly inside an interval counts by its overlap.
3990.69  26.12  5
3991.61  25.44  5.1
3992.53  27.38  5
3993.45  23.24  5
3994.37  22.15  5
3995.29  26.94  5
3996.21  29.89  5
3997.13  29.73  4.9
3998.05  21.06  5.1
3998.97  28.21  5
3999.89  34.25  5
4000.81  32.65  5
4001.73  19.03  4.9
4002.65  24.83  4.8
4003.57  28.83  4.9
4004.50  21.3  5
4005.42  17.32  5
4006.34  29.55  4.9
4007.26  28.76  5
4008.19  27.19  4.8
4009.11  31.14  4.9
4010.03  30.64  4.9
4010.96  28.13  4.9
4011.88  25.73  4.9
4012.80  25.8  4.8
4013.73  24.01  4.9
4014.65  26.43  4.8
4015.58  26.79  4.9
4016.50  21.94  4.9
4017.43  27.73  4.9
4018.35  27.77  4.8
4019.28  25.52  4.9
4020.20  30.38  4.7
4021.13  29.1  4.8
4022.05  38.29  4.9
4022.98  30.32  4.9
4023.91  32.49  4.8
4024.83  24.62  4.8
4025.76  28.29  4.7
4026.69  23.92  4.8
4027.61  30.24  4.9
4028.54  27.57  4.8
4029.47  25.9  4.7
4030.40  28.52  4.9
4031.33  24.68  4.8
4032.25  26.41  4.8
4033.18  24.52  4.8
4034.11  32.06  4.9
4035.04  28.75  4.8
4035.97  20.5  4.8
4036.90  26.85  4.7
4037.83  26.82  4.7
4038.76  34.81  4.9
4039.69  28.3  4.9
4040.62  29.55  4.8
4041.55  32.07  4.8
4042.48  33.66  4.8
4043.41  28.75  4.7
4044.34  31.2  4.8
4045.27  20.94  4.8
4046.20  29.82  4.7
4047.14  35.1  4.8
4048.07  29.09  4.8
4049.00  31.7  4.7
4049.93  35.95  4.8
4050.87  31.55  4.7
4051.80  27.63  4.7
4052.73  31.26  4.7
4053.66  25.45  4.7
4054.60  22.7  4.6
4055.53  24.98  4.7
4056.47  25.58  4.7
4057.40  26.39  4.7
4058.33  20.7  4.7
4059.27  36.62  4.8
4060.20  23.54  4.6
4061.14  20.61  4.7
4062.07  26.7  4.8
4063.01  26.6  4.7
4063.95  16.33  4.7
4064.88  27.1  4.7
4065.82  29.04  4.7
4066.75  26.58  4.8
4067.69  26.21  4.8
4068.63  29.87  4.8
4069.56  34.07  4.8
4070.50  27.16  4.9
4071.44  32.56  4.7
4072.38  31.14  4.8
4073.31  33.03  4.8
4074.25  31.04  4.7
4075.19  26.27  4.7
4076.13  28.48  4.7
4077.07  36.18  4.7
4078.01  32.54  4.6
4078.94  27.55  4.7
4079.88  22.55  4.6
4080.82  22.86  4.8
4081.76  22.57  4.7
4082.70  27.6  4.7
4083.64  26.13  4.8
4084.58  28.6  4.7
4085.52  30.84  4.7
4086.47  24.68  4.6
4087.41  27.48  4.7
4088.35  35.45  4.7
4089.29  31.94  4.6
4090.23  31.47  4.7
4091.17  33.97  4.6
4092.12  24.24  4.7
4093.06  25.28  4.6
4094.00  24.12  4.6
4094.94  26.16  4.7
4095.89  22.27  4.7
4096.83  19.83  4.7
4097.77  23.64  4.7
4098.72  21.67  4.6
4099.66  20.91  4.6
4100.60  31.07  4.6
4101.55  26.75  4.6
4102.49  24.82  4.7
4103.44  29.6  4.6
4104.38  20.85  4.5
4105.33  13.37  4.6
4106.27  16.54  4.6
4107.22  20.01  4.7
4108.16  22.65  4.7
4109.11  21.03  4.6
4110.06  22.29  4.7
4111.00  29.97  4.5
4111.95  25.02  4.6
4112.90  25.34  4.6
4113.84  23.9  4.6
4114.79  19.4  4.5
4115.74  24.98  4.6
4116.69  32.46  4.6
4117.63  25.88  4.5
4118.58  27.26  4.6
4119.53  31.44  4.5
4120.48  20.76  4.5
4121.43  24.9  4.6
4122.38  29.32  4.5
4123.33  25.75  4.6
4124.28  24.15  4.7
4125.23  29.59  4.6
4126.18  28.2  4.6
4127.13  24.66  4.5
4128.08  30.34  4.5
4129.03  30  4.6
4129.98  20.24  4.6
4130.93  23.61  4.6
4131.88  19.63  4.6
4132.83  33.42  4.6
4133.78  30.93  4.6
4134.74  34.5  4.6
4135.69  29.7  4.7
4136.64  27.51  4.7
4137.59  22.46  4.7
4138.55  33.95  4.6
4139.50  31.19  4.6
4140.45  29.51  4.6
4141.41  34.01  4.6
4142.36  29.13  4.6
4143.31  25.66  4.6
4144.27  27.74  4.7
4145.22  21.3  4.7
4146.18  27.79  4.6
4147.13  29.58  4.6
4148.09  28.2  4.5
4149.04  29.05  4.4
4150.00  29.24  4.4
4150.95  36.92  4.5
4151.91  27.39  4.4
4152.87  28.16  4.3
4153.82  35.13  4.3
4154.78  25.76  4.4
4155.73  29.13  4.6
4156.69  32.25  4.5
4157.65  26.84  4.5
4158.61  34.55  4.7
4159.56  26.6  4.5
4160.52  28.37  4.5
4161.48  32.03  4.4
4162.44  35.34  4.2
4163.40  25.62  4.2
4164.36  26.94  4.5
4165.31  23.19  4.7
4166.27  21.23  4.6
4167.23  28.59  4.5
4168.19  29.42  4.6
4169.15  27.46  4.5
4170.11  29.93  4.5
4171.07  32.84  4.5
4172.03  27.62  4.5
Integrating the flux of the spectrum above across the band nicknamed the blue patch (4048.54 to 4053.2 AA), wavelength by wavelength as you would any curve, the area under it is 147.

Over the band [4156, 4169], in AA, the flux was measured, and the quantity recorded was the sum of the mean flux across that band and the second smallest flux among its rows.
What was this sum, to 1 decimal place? 51.7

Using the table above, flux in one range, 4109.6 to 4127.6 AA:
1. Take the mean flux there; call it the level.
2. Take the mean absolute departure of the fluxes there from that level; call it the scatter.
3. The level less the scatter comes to 23.4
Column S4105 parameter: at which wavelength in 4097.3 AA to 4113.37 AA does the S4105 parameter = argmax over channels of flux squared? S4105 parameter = 4100.60 AA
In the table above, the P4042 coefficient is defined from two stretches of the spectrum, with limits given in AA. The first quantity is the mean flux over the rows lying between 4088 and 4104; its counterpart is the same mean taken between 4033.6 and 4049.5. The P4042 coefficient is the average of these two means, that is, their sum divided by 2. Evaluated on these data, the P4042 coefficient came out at 28.0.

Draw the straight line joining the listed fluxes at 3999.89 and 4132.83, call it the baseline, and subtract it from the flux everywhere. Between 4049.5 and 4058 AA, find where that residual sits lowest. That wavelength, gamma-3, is 4054.60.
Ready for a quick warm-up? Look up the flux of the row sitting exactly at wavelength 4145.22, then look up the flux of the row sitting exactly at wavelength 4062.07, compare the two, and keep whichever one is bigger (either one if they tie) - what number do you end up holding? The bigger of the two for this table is 26.7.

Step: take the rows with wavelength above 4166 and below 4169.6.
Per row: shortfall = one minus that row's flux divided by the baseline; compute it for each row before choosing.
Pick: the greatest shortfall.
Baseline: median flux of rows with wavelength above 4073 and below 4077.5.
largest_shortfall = 0.32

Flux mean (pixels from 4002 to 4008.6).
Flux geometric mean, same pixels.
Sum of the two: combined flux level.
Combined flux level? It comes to 50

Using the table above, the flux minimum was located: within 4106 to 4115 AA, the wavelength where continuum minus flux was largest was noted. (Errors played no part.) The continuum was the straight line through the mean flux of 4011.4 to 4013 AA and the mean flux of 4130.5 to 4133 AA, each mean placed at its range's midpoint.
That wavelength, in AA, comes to 4106.27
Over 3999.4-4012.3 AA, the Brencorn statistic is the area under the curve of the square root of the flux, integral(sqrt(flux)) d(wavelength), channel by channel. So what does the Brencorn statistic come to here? 66.9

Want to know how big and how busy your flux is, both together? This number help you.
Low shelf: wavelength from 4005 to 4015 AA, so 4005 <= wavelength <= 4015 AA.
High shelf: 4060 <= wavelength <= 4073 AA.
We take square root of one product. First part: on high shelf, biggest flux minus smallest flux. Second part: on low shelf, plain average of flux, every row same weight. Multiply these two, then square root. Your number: 21.8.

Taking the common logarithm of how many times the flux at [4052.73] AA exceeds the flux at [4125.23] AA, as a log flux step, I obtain 0.02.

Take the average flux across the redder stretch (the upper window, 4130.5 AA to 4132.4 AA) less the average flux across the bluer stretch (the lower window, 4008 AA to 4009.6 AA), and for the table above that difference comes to -8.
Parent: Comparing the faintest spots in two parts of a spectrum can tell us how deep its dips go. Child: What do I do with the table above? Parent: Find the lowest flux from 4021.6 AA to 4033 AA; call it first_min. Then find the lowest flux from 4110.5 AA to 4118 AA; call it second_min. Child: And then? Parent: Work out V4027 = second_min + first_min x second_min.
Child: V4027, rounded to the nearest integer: 483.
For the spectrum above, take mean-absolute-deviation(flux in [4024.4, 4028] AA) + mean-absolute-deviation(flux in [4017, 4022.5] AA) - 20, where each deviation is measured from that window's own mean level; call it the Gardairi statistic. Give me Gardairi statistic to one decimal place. -14.5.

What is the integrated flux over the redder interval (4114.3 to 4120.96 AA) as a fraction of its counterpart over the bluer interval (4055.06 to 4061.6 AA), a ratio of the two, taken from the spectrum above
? 1.04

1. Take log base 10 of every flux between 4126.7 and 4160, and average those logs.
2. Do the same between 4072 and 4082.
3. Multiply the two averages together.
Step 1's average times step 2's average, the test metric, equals 2.11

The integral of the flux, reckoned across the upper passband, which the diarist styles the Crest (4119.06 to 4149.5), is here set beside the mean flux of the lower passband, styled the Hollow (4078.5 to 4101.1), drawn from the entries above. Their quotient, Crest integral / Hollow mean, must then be 32.1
